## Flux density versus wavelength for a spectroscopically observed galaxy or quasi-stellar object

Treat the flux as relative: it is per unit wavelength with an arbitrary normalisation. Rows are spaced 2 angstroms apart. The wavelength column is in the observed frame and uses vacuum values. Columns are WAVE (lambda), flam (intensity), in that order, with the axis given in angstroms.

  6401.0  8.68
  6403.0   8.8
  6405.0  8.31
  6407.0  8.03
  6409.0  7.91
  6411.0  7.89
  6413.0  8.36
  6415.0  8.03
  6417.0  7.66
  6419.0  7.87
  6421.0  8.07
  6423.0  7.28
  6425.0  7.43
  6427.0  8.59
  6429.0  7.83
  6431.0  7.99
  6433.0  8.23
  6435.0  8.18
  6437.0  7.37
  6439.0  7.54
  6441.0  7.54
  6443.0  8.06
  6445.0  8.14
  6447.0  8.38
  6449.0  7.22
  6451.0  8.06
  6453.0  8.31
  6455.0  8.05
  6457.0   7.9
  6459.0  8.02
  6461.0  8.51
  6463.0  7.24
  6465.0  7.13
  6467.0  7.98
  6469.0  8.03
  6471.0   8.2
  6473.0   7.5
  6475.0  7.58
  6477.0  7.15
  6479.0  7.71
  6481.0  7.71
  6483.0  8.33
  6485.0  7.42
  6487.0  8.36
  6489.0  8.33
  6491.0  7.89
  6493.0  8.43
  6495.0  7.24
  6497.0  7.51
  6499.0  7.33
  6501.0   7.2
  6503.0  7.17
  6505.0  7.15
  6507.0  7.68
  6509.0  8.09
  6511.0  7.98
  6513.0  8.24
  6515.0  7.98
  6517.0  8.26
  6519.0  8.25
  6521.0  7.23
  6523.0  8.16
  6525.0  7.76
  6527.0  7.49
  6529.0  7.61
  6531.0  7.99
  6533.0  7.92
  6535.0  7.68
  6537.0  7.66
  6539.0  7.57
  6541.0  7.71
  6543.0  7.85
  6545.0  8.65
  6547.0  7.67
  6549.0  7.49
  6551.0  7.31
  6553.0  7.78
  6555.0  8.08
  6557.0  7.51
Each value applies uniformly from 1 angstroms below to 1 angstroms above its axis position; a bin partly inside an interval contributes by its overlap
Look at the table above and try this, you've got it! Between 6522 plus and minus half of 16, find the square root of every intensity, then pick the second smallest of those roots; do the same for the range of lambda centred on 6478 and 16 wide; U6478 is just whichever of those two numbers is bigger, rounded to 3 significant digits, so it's 2.74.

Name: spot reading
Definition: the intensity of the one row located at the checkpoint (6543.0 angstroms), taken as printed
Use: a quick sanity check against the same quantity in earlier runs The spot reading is 7.85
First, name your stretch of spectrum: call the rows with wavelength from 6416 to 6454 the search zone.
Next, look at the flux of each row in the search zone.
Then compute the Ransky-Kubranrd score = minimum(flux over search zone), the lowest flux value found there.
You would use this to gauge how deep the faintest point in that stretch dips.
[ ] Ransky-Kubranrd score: 7.22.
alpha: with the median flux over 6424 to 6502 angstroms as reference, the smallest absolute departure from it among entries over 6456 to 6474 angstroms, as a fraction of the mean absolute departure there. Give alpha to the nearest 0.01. 0.00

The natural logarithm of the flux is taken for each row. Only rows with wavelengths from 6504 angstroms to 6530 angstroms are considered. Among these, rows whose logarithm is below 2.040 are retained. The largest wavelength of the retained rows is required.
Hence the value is 6529.0 angstroms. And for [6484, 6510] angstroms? 6507.0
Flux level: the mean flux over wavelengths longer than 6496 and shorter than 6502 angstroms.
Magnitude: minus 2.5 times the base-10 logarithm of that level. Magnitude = -2.17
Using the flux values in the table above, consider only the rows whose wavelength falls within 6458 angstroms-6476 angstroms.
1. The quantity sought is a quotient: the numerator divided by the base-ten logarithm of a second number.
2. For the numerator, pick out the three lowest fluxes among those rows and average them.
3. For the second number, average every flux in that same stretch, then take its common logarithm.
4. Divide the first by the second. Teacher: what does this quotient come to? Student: 8.17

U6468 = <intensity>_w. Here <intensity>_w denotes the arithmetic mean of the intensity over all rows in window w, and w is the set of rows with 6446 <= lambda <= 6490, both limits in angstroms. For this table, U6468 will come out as 7.87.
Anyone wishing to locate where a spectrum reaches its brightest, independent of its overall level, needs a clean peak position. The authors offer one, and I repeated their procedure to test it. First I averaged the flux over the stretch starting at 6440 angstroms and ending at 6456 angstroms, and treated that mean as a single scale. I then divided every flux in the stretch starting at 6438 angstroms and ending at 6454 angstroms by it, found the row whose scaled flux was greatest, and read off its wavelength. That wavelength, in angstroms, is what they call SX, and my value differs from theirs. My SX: 6447.0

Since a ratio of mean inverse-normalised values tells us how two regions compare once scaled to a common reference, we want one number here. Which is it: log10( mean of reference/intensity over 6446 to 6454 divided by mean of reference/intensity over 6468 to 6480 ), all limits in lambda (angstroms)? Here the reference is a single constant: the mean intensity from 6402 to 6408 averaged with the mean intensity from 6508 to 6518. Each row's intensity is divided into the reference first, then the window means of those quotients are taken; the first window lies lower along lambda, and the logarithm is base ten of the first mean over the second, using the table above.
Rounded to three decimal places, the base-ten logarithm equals -0.016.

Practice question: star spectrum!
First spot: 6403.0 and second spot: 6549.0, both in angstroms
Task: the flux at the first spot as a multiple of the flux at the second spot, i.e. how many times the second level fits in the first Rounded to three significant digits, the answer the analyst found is 1.17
